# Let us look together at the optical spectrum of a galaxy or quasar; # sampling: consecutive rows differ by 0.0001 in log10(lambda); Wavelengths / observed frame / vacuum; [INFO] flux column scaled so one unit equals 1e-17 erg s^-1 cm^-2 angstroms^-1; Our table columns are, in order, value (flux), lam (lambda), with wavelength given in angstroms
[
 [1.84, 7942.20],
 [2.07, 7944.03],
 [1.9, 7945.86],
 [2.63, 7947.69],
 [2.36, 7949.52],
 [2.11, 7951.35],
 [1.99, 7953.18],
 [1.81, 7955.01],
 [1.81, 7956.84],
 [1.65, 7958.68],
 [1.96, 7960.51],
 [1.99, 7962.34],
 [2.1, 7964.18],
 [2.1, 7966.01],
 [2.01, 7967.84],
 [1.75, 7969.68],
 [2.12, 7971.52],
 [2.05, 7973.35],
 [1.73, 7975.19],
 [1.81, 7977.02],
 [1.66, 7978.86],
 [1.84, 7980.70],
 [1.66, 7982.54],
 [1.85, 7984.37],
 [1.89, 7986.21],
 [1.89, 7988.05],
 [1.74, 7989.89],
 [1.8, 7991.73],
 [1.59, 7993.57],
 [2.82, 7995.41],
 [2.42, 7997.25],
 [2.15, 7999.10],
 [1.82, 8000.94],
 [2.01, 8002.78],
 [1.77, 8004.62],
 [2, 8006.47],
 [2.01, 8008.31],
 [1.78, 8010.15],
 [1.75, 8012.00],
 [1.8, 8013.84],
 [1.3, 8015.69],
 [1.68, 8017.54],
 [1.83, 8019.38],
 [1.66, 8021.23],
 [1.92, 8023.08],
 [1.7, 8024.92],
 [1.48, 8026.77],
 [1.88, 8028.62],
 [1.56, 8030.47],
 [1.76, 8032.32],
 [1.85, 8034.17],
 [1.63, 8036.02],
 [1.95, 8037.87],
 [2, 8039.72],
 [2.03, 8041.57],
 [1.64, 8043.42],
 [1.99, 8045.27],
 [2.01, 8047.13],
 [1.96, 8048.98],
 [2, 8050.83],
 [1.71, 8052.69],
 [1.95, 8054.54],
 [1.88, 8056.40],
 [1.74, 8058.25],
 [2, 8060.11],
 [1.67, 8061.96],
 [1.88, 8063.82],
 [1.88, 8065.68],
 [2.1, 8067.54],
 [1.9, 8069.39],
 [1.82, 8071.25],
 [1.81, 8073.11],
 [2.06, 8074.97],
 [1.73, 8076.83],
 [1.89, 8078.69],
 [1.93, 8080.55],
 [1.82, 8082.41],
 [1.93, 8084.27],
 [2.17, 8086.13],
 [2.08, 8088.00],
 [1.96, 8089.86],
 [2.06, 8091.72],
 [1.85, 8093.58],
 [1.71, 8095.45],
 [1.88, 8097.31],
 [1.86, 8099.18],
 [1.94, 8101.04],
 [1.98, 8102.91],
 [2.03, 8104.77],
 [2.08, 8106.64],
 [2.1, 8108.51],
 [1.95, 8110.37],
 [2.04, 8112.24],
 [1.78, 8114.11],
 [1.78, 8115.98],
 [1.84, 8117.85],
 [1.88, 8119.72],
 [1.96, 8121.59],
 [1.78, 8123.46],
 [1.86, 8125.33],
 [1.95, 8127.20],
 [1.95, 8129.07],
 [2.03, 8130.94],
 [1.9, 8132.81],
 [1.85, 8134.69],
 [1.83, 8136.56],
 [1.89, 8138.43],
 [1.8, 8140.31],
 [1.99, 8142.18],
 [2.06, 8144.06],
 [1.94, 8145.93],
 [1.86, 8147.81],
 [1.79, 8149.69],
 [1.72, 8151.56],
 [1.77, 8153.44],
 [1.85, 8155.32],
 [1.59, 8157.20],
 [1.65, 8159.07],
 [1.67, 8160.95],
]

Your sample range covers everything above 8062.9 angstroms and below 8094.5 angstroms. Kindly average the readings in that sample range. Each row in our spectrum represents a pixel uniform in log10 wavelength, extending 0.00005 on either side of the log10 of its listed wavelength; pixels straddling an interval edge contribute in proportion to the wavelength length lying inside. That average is 1.93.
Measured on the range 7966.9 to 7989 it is 1.86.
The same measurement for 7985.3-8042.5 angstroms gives 1.85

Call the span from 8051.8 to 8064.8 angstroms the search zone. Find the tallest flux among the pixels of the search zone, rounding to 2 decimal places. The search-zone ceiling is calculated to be 2.00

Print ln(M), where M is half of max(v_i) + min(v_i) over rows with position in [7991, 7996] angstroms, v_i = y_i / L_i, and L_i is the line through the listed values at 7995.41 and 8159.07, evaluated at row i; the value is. -0.25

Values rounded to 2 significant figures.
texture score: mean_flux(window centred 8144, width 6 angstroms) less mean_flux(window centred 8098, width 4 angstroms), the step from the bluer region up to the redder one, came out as 0.13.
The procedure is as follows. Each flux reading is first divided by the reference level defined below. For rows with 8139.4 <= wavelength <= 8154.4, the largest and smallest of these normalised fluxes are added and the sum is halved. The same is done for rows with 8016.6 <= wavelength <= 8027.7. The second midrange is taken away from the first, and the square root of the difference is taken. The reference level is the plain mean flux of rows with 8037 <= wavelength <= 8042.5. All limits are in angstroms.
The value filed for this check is 0.309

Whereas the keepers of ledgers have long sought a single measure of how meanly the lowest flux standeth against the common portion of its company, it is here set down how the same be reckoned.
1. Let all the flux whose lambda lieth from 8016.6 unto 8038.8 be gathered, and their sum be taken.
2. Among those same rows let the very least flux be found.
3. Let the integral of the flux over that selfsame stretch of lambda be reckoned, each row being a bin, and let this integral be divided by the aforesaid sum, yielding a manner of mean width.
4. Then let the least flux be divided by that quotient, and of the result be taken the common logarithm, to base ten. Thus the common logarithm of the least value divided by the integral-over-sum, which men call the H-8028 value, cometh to -0.10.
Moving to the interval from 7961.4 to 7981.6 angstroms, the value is -0.04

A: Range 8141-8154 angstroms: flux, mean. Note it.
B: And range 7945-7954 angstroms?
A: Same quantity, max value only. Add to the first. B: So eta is 4.51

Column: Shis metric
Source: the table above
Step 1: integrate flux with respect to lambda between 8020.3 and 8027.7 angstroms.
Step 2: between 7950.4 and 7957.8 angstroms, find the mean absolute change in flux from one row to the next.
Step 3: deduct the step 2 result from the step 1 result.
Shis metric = 12.4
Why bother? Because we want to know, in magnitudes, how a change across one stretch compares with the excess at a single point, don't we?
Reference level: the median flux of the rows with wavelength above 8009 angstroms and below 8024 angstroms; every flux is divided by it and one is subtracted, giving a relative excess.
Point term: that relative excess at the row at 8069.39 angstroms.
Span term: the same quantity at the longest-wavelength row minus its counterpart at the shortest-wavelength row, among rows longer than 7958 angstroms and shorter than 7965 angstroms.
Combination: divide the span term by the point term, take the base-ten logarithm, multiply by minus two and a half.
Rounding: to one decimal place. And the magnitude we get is -1.3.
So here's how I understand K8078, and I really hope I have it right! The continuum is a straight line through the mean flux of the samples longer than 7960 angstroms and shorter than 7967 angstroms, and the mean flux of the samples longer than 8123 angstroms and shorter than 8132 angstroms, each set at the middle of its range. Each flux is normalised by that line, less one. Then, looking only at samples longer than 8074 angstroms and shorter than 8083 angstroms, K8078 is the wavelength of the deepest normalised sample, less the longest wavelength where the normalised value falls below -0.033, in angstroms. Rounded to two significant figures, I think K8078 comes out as -5.6 angstroms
